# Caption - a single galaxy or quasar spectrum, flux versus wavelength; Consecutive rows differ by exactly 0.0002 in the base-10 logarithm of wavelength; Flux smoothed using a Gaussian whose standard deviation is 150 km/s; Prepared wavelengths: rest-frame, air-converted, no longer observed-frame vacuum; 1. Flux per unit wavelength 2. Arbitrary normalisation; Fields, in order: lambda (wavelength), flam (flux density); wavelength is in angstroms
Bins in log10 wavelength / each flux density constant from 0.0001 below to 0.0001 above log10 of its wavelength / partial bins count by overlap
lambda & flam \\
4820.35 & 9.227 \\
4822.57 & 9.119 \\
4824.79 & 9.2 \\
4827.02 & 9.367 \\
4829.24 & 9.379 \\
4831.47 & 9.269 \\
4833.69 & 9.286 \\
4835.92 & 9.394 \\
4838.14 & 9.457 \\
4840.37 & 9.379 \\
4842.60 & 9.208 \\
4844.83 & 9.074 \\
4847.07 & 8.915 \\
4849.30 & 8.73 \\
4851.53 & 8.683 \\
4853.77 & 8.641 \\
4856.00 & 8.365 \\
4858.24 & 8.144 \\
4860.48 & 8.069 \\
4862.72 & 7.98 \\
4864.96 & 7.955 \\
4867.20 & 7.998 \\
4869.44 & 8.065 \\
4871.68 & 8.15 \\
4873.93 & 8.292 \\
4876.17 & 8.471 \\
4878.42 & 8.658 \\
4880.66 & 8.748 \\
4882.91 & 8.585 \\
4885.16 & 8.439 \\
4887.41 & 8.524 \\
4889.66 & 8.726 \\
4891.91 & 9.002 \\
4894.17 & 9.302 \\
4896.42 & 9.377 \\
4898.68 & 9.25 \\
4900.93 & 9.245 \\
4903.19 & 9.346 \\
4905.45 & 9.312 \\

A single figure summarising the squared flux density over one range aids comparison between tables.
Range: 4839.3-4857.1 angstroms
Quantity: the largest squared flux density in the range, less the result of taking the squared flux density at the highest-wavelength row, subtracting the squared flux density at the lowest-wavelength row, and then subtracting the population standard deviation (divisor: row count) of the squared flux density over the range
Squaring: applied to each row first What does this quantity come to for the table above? 112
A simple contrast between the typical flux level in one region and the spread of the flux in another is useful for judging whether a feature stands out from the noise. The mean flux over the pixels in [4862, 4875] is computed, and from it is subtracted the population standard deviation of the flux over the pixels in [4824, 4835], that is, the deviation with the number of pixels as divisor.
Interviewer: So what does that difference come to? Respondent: 8.01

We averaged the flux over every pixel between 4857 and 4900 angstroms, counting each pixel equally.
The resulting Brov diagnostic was 8.5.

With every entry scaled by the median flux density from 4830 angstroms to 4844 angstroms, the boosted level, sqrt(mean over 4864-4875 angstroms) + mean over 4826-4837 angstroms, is 1.93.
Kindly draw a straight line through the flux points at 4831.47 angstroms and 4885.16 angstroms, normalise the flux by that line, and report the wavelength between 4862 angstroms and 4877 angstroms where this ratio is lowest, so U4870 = 4862.72 angstroms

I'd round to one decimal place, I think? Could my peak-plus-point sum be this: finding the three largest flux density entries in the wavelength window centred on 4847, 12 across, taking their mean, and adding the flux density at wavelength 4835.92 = 18.5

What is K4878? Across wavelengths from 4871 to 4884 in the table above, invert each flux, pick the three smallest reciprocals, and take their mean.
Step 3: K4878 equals 0.115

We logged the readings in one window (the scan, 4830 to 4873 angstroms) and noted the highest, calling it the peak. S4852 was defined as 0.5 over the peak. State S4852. 0.0529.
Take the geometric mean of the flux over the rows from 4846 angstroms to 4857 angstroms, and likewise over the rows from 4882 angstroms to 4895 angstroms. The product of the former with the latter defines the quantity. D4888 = 76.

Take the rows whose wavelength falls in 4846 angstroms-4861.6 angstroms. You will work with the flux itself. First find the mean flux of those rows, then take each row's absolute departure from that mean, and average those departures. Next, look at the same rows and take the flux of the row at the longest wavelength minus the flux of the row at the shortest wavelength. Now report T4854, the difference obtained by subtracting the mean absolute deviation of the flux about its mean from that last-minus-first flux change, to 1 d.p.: -1.1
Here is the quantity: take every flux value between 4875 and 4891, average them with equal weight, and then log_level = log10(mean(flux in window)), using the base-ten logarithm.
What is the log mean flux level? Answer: 0.93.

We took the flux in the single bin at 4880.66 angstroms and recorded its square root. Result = 2.96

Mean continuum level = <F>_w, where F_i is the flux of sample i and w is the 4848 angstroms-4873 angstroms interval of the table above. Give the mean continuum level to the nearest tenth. 8.3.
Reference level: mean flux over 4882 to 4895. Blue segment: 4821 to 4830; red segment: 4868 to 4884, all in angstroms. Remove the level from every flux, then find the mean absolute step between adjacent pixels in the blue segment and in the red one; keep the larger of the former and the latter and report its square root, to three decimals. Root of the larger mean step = 0.375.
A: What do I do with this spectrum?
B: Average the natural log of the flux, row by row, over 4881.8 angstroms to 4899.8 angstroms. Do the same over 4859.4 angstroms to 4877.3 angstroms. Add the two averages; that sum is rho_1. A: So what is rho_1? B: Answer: 4.28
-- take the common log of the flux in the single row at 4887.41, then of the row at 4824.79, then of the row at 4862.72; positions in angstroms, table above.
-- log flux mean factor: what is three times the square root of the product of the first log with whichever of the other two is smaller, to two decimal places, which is 2.75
